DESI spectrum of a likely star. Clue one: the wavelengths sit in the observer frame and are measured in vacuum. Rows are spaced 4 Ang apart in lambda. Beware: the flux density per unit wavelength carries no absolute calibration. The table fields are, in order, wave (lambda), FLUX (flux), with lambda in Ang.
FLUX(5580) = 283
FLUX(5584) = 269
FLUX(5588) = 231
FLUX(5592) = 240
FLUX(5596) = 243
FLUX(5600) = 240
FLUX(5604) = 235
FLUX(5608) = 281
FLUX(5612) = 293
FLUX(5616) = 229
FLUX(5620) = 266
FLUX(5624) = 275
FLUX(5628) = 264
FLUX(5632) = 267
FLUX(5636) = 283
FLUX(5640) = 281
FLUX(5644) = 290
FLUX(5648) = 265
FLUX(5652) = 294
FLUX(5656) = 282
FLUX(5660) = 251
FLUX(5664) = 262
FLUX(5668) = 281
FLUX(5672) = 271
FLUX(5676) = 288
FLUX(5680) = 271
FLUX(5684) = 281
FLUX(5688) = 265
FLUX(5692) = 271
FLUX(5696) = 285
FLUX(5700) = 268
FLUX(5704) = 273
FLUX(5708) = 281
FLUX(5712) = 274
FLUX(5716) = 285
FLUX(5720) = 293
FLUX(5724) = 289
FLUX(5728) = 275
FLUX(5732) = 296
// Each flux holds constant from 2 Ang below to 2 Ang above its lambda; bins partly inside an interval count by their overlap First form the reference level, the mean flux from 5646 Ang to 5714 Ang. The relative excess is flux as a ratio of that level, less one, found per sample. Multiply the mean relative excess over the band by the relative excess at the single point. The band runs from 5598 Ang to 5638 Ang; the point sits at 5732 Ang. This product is -0.0032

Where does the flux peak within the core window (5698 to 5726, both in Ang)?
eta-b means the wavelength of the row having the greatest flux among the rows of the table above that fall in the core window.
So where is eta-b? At 5720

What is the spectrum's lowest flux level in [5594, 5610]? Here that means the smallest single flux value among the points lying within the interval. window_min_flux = 235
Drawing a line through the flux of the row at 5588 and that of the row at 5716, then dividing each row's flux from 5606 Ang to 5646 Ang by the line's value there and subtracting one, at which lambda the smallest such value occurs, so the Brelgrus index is 5616 Ang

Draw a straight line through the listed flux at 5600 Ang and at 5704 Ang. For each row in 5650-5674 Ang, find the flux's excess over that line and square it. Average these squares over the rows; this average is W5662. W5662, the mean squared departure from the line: 417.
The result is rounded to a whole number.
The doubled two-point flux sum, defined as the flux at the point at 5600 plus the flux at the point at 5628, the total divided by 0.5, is 1008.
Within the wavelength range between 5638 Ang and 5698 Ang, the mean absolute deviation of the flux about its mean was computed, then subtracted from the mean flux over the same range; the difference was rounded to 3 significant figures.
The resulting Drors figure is 266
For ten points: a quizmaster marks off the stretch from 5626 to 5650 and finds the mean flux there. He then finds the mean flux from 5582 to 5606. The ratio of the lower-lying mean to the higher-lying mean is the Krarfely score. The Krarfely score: 0.88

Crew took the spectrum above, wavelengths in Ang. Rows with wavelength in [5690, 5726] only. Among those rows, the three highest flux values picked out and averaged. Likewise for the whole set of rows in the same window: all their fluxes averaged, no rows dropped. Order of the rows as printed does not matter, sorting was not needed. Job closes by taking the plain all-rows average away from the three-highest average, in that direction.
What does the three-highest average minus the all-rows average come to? 9.1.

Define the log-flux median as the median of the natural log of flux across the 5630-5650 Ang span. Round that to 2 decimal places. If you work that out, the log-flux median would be 5.64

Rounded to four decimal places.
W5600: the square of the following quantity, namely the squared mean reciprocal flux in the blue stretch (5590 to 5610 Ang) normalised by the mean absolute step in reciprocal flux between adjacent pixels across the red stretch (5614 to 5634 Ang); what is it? 0.0050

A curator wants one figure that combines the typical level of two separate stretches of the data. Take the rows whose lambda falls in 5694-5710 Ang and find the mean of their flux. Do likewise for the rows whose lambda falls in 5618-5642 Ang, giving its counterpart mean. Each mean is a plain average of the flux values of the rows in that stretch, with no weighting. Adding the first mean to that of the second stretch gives 549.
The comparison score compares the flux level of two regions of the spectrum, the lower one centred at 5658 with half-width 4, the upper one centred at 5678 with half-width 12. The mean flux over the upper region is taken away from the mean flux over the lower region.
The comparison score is -10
